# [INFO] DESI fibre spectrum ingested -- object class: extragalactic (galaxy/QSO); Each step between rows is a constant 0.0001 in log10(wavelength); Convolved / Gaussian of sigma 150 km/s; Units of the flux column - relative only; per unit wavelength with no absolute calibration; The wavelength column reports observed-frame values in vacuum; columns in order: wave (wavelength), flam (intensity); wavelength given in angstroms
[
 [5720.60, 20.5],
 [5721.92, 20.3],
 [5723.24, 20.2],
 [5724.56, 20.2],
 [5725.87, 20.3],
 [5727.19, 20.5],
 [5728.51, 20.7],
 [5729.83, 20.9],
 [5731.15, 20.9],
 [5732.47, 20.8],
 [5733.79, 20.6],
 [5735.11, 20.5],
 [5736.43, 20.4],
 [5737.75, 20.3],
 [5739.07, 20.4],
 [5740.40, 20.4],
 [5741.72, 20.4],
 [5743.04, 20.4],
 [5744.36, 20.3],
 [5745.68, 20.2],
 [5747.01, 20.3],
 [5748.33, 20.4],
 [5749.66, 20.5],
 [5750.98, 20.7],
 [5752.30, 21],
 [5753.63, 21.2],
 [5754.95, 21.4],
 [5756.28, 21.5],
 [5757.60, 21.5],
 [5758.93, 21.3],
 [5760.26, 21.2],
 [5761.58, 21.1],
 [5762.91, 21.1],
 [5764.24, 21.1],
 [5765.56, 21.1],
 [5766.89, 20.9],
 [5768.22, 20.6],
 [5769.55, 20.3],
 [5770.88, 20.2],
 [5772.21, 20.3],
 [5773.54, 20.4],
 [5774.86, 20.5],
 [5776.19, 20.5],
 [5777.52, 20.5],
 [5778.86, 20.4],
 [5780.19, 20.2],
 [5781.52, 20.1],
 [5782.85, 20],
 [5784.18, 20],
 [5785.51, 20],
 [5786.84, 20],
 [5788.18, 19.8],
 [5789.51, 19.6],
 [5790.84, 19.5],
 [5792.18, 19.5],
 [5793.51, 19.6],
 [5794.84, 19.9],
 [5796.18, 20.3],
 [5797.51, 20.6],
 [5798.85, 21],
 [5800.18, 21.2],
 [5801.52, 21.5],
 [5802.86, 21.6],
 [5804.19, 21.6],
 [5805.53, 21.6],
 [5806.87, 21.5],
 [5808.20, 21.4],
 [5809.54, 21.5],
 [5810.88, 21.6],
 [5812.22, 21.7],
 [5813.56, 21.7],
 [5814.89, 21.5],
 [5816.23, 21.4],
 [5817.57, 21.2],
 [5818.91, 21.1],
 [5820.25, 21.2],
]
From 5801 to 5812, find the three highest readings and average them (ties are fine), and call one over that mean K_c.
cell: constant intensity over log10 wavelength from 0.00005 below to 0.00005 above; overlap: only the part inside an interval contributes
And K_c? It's 0.0463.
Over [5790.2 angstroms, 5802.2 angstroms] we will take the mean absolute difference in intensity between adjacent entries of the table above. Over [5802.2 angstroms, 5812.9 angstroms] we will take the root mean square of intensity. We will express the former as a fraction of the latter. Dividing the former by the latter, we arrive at 0.012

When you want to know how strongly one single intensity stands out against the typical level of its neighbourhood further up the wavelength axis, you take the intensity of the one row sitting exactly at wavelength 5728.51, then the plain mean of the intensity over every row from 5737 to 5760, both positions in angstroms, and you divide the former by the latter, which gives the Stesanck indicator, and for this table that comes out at 0.999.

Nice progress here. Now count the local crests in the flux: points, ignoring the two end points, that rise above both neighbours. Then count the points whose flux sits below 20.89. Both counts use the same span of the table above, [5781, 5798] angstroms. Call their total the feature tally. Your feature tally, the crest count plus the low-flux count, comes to 13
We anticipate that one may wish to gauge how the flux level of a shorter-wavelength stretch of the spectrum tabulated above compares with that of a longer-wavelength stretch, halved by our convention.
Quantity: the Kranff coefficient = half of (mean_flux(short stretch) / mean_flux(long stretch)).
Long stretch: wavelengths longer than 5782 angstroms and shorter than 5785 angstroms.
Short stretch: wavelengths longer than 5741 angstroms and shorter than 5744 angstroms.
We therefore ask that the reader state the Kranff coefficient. 0.510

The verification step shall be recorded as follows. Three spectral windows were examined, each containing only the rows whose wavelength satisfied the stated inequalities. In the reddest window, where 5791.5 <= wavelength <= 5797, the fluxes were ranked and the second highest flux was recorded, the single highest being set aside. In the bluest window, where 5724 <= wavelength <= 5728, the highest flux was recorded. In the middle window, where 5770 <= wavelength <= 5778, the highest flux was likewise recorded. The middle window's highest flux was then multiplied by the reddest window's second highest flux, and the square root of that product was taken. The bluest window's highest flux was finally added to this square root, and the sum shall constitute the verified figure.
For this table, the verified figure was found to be 40.7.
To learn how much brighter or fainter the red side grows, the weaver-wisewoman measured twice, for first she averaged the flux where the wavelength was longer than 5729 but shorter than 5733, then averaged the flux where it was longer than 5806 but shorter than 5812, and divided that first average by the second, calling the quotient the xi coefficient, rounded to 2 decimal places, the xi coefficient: 0.97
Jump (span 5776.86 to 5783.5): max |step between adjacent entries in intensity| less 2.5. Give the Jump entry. -2.30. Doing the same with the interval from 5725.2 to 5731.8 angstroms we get -2.30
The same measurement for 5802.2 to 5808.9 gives -2.40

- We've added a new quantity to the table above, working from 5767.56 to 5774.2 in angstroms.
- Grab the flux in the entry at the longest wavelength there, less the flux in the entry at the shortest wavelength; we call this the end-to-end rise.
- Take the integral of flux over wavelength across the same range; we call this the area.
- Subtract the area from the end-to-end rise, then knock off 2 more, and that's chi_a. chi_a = -137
